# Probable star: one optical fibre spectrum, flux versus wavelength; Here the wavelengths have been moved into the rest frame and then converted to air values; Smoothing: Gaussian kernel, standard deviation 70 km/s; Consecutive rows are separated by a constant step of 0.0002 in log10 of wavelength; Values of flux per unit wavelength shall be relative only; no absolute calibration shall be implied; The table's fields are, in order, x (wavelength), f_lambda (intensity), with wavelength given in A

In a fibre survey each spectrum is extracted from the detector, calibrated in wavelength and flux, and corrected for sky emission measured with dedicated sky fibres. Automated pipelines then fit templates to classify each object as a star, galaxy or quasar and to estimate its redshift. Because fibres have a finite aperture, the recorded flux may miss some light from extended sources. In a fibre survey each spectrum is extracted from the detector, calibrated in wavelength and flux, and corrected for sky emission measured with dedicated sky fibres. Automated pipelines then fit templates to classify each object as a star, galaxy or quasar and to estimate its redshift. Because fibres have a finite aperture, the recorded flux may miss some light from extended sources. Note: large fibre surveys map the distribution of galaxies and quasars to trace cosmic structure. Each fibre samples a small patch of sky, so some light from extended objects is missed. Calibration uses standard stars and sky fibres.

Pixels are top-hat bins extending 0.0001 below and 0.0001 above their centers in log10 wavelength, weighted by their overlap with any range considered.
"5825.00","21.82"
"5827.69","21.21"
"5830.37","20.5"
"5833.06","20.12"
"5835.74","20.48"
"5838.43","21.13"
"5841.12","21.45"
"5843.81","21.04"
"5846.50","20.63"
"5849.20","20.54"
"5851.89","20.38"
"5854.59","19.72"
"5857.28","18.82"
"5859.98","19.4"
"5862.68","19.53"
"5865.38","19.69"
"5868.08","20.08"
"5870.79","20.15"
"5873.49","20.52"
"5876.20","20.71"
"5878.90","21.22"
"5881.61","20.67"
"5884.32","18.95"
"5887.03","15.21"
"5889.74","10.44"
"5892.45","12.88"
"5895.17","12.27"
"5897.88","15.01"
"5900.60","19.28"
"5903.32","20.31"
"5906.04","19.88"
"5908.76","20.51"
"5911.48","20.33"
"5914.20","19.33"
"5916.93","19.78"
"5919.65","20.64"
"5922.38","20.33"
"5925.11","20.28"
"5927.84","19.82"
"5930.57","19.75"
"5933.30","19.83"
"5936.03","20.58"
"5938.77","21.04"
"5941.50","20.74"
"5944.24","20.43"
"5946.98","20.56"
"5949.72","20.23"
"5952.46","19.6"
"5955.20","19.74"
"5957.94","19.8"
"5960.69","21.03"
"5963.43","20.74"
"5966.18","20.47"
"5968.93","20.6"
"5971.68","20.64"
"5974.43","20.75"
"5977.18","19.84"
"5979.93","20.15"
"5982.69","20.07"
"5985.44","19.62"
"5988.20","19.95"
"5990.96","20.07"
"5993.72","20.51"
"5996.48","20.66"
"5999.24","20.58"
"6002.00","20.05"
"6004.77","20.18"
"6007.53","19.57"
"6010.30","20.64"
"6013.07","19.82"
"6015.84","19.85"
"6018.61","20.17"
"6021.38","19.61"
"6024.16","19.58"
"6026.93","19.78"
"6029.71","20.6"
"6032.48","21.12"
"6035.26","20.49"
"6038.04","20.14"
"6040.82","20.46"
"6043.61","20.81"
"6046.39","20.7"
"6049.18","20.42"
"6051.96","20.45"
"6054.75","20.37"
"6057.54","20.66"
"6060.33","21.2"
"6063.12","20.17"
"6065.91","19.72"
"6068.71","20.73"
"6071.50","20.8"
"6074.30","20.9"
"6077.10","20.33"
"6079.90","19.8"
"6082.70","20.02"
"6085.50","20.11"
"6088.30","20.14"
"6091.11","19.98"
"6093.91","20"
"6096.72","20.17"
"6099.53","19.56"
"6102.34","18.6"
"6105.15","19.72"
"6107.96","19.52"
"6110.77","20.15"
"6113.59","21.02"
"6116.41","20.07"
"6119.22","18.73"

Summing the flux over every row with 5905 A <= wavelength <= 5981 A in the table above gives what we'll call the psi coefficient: 567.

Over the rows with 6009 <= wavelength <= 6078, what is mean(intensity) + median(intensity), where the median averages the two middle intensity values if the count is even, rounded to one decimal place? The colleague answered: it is 40.8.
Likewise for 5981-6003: 40.3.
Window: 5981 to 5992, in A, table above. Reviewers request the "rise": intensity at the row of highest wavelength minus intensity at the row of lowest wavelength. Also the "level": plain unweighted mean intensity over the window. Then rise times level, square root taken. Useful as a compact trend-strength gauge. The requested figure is 0.0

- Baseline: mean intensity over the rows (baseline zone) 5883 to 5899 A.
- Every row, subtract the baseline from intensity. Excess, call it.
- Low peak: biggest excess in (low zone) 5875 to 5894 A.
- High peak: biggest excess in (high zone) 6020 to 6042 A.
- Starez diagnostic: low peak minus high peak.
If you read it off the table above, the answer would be 0.1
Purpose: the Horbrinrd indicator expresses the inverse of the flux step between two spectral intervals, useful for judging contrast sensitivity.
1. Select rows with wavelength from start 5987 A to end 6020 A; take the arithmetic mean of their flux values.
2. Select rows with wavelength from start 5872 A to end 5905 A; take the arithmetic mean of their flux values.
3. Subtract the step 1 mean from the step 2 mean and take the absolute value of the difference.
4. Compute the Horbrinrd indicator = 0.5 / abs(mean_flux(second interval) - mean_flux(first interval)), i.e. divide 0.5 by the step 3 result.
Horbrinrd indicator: 0.2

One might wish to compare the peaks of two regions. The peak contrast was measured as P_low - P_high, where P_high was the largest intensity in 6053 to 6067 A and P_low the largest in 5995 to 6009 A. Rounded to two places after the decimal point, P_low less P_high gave -0.54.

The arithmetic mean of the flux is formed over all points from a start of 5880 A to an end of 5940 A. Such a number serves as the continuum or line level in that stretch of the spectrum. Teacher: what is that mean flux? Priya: 18.5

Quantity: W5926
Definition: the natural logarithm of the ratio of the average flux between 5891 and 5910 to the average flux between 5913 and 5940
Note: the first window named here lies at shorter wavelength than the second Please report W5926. -0.16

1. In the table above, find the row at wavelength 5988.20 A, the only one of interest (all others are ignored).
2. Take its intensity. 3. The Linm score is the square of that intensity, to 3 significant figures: 398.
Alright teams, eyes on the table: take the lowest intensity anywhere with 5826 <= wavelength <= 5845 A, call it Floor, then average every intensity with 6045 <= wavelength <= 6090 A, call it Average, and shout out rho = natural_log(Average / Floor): 0.0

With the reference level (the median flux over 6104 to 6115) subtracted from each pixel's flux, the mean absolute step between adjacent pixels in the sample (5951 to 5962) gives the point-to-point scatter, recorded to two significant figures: 0.48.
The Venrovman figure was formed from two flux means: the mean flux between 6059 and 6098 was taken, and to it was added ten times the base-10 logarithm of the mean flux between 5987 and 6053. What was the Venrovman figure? 33.4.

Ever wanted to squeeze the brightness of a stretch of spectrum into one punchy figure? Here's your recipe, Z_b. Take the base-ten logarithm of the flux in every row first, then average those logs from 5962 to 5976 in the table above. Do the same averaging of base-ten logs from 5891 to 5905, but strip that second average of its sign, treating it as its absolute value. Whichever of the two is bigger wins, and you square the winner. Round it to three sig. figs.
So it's 1.73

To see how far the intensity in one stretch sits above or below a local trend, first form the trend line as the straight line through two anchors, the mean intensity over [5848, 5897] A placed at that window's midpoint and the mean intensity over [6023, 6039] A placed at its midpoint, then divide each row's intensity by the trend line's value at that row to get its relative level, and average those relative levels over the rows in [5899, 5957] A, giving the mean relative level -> 1.06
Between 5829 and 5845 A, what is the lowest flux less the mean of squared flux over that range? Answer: -412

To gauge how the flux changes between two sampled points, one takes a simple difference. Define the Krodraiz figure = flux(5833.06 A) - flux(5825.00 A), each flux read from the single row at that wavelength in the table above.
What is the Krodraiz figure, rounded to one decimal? -1.7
